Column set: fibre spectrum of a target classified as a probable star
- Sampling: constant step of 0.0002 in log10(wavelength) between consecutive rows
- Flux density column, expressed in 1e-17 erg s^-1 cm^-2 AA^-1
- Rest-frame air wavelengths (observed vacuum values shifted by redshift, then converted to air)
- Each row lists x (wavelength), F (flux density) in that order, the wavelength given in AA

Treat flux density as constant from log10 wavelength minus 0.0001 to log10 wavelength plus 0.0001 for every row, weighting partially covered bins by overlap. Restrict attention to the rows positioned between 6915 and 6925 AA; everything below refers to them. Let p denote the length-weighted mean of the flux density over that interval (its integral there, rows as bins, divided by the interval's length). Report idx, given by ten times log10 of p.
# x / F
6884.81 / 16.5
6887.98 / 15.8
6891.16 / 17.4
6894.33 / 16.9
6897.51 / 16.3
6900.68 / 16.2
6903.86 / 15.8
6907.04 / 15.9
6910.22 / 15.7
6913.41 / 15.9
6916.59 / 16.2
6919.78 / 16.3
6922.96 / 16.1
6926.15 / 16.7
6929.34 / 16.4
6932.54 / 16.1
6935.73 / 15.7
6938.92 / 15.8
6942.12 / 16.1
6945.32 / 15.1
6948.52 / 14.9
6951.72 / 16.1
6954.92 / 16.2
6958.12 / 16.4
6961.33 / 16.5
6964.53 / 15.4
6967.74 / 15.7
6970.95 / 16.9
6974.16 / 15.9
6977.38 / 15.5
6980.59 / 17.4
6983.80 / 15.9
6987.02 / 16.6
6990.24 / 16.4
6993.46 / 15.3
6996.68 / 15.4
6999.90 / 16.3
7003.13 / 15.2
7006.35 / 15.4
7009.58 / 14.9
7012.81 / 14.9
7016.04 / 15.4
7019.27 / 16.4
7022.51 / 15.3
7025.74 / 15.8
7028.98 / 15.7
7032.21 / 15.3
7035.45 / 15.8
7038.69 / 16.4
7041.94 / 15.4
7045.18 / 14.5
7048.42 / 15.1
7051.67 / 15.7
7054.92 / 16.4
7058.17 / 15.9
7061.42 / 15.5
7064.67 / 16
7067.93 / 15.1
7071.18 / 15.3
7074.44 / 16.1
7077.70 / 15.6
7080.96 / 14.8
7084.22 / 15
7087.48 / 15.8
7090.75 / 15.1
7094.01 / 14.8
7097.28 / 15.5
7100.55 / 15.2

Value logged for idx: 12.1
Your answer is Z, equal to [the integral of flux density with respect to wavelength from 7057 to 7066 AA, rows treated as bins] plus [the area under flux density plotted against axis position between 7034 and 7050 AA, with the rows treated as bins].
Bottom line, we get 389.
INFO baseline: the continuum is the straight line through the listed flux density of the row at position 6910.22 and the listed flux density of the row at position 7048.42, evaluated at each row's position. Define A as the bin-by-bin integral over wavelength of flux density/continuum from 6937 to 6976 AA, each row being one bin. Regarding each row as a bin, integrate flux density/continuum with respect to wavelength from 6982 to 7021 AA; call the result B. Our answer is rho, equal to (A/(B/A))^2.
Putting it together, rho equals 1610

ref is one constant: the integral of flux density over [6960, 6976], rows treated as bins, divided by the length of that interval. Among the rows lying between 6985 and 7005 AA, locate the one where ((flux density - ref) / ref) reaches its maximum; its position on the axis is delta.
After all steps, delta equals 6987.02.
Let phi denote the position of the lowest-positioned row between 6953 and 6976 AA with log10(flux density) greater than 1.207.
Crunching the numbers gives 6954.92 AA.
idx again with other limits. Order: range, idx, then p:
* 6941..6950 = 11.9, 15.3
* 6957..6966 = 12.1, 16.1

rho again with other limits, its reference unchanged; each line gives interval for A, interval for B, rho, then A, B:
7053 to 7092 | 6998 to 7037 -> 1693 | 40.5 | 39.8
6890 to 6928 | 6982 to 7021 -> 1506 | 39.4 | 40.0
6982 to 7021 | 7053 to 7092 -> 1558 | 40.0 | 40.5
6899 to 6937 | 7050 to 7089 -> 1412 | 39.0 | 40.5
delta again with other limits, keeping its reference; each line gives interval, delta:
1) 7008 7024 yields 7019.27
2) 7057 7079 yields 7074.44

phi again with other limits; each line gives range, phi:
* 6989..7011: 6990.24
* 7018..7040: 7019.27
